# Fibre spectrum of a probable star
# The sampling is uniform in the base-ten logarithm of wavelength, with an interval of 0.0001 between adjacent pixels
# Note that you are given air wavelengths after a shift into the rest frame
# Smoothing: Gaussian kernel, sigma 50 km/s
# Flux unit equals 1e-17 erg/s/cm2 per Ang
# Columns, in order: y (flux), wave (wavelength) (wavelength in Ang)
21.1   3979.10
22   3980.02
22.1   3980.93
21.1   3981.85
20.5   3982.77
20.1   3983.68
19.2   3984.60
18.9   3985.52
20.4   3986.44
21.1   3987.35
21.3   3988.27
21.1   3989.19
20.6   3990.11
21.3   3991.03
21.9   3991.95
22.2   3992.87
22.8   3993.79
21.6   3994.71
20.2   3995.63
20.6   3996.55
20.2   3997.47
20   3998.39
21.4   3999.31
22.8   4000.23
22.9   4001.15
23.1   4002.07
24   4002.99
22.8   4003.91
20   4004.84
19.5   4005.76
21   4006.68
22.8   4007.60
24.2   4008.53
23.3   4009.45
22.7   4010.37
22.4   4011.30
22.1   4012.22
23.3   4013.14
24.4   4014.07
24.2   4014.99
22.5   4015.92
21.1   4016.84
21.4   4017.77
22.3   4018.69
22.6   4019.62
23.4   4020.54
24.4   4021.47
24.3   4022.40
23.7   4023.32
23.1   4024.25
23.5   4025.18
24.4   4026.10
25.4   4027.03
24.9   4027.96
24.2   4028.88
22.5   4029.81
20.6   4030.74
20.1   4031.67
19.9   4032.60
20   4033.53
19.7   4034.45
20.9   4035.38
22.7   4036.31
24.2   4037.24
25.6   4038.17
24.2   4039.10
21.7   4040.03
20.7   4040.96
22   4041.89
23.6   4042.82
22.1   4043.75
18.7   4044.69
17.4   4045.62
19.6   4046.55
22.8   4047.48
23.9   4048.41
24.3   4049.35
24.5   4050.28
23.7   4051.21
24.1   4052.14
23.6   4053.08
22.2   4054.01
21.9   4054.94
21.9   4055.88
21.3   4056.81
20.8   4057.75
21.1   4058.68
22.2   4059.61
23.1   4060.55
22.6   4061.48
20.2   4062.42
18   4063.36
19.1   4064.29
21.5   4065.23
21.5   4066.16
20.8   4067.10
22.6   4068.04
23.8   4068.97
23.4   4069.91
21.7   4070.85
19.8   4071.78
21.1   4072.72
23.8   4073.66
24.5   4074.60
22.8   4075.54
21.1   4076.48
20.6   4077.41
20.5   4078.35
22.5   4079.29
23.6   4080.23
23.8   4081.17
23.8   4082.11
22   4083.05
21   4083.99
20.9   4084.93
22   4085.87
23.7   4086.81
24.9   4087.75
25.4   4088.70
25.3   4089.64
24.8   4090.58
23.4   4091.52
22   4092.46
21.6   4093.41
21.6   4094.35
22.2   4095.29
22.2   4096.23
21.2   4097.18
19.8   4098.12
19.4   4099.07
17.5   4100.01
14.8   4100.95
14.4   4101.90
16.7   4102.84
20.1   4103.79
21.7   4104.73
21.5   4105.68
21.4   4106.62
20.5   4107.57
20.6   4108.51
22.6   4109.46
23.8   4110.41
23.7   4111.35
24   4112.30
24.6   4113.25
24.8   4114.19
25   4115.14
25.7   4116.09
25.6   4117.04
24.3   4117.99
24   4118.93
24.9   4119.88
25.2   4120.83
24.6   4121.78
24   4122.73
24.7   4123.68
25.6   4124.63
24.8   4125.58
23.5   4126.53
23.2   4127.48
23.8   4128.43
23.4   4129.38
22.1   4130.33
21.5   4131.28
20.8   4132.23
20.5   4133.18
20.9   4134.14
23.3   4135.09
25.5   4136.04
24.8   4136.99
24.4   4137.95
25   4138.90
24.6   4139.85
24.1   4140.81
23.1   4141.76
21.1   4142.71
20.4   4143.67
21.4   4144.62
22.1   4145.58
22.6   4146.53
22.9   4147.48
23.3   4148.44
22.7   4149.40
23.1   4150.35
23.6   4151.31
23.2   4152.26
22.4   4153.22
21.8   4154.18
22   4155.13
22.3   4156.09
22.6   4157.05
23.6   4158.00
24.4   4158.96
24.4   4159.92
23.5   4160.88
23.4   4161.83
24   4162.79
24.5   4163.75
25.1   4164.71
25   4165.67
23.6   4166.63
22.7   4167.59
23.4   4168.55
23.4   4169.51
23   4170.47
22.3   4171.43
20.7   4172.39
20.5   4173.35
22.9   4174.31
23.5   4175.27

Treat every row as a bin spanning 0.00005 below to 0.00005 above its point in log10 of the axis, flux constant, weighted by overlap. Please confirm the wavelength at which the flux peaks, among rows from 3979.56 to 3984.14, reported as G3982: 3980.93 Ang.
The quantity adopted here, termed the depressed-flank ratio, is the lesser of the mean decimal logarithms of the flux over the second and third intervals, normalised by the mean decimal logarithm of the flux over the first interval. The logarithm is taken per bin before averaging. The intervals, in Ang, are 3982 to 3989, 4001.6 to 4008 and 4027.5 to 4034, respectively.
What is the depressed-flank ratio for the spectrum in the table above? 1.02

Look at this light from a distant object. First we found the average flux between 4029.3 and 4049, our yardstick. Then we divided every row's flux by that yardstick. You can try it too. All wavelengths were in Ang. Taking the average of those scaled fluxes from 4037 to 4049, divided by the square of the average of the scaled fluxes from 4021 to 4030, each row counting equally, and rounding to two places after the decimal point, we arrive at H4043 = 0.82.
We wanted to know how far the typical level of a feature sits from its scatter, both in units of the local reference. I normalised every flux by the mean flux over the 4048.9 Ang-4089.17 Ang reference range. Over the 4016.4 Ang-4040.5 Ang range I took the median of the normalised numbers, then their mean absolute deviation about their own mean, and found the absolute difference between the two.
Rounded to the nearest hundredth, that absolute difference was 0.96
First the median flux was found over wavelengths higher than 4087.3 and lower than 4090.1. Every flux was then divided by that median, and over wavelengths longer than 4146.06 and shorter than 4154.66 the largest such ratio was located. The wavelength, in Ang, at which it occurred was 4151.31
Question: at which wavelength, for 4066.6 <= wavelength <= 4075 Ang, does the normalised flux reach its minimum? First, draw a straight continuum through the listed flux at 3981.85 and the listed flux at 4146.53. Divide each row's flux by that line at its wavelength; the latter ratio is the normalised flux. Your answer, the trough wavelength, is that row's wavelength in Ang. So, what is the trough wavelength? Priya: 4071.78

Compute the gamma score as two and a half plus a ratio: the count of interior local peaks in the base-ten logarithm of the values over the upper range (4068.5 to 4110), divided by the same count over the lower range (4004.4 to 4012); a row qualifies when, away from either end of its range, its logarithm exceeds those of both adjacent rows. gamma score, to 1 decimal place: 5.5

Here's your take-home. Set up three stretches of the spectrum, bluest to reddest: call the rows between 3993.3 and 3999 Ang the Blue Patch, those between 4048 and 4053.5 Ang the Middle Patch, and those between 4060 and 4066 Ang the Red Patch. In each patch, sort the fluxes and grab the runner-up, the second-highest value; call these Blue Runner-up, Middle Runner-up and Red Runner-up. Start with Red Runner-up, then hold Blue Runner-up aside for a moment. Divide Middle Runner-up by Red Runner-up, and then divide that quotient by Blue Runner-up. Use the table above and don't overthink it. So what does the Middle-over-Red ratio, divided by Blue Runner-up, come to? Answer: 0.050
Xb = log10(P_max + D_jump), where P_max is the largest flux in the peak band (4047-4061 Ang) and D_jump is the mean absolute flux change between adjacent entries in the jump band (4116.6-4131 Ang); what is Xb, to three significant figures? 1.40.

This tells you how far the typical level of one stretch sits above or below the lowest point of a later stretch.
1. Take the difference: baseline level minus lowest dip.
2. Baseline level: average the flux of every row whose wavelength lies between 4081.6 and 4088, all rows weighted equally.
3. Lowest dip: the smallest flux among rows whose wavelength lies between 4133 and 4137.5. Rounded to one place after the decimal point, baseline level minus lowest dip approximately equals 2.1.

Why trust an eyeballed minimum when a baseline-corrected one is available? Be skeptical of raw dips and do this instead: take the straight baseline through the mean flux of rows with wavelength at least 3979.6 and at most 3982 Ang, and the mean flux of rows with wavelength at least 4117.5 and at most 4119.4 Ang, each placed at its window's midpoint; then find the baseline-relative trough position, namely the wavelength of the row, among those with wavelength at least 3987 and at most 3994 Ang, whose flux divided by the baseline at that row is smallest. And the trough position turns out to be 3990.11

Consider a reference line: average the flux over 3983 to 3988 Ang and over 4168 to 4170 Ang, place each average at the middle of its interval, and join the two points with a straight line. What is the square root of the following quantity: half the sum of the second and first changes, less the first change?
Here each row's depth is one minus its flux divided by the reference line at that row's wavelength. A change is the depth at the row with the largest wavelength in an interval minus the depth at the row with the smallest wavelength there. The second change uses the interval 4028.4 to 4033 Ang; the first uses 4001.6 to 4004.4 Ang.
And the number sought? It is 0.31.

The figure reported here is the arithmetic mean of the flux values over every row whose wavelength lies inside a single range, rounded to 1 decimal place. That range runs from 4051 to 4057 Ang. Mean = 22.7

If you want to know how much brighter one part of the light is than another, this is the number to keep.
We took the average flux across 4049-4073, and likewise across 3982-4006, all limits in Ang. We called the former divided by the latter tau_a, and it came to 1.04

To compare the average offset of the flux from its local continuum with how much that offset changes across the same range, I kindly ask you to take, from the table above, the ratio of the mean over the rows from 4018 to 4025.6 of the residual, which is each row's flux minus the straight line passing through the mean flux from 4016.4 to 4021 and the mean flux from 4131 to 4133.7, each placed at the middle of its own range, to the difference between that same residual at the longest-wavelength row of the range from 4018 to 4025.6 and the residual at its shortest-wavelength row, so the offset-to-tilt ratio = 1.0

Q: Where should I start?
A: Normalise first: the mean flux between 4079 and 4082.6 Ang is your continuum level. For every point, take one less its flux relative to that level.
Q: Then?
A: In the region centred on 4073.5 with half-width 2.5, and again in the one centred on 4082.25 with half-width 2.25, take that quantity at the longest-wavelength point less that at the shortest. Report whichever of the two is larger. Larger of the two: 0.11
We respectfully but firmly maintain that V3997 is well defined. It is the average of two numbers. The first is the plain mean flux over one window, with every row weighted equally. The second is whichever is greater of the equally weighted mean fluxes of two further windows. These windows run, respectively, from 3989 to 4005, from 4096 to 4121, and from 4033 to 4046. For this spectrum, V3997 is 21.7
